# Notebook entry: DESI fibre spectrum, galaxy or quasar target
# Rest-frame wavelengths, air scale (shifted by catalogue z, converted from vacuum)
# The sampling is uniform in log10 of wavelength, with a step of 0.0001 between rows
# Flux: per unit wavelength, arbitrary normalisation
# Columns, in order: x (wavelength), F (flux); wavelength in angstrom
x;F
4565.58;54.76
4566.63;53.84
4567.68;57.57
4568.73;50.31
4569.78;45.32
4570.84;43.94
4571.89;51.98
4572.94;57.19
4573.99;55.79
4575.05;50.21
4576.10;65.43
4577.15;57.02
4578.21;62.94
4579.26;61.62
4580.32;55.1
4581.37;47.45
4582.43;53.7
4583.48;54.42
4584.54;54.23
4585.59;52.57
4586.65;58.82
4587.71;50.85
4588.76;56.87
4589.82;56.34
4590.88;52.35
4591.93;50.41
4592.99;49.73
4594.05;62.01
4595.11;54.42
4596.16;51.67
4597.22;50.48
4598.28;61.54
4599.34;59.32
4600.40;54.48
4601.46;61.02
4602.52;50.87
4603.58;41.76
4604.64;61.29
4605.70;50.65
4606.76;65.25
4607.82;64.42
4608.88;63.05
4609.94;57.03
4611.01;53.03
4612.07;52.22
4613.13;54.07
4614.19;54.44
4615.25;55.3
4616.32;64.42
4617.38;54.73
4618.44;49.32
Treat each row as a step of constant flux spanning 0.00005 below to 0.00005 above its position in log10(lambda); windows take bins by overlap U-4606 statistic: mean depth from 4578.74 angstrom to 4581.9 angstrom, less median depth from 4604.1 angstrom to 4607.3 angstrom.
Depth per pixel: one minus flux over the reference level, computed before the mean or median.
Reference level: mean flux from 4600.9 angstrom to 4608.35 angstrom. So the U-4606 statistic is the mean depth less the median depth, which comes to 0.12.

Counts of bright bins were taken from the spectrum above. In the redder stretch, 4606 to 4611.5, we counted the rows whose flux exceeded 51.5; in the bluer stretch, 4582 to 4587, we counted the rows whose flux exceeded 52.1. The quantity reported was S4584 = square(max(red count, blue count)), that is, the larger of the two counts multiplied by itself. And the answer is 25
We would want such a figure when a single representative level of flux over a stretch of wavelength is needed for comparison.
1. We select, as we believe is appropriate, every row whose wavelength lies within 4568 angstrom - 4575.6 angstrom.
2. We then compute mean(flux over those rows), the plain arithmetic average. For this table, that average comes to 51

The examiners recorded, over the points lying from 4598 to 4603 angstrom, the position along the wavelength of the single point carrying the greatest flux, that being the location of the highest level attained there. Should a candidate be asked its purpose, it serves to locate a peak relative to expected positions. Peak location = 4598.28 angstrom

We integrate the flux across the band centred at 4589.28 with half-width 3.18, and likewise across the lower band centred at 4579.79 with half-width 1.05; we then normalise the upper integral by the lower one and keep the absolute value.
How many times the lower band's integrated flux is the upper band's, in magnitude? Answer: 2.8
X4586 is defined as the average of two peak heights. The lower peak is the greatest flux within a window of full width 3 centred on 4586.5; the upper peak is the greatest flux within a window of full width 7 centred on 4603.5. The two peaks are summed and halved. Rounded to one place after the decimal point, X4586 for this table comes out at 62.0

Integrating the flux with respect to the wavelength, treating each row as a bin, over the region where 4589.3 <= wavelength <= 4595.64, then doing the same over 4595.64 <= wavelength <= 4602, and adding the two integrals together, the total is 702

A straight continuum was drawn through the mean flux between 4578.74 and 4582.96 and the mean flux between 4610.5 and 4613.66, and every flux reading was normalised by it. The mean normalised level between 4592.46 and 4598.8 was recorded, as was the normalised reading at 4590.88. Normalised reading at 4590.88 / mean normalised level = 0.95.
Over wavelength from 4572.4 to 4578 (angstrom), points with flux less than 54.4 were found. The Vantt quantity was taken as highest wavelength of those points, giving 4575.05 angstrom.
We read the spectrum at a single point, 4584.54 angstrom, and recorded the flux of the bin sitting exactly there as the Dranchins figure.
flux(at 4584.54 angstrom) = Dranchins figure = 54.23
